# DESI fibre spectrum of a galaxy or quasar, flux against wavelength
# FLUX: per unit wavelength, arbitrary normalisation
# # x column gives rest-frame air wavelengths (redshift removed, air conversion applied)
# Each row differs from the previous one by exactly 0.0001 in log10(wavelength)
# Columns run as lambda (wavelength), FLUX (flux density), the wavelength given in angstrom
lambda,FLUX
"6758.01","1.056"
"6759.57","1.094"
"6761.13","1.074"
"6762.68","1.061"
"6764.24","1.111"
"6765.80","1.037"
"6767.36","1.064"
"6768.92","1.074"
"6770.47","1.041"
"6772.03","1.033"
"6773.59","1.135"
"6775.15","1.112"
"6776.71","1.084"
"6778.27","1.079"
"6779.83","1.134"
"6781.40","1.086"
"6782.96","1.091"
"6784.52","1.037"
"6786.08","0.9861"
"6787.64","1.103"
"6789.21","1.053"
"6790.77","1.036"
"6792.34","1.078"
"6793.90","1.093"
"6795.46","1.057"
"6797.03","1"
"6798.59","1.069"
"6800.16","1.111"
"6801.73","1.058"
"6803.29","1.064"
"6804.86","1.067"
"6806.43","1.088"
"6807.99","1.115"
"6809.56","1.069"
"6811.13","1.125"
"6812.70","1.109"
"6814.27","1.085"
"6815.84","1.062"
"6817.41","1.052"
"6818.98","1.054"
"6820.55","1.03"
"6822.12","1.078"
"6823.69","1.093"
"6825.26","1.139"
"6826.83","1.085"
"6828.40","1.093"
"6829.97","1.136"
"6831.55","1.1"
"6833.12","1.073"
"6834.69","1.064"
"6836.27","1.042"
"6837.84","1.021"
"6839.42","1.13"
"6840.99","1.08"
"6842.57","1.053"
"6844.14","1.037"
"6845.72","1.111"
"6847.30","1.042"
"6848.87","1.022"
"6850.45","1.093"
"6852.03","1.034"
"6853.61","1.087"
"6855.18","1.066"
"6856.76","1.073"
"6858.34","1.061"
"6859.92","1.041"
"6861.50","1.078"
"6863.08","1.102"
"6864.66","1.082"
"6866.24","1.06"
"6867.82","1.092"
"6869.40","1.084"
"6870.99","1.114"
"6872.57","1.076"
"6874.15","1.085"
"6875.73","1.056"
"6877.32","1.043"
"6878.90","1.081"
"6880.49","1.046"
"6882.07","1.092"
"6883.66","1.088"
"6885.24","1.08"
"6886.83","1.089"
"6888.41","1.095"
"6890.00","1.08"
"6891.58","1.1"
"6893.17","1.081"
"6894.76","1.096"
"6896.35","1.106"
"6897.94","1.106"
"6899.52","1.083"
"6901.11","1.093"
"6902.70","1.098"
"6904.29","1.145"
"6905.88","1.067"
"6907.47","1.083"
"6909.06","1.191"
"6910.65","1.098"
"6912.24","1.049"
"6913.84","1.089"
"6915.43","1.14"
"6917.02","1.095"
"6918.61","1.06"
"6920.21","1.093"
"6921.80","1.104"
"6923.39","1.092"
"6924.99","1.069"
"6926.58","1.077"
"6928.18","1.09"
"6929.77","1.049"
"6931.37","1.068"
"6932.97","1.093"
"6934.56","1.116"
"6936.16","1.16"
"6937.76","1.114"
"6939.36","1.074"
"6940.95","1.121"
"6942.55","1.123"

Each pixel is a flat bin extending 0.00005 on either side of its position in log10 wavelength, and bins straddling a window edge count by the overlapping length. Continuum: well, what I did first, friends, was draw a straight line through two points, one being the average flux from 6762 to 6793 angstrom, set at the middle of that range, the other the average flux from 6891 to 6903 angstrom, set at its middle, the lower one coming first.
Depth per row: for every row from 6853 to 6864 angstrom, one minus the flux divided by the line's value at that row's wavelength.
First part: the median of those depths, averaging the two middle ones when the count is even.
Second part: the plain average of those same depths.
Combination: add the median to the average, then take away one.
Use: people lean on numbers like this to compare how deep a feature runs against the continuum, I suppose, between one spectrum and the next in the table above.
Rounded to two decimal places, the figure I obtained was -0.97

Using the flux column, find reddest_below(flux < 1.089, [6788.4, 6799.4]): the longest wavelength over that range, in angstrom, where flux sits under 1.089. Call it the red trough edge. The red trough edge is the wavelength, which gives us 6798.59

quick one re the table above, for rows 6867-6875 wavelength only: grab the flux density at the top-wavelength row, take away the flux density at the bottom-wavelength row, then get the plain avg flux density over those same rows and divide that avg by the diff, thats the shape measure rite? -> -156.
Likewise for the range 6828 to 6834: -55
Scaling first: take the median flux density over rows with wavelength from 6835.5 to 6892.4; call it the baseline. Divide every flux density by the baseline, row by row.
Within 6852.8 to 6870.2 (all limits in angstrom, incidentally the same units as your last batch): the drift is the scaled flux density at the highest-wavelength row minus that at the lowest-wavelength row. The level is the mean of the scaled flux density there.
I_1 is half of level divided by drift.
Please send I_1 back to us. -179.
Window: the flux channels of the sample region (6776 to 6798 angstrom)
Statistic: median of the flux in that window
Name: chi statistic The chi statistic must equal 1.08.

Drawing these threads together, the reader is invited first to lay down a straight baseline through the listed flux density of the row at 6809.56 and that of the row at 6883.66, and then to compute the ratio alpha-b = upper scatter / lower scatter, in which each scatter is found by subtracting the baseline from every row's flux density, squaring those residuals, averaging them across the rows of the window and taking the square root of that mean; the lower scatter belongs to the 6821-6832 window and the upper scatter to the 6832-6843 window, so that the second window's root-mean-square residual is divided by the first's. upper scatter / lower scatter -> 0.89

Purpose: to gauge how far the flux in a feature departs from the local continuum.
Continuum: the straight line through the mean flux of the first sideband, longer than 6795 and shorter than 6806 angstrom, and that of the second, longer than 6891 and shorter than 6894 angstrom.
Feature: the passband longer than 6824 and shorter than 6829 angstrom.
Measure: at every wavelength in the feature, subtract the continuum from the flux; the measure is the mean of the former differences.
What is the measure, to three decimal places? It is 0.036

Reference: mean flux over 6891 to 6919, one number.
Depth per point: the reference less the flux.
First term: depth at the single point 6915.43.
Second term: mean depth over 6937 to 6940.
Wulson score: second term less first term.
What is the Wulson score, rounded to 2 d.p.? 0.05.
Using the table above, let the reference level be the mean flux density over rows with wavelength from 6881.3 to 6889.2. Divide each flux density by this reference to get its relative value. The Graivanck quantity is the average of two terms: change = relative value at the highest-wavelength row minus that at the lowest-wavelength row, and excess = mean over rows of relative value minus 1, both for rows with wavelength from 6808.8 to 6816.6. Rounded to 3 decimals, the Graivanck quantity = -0.003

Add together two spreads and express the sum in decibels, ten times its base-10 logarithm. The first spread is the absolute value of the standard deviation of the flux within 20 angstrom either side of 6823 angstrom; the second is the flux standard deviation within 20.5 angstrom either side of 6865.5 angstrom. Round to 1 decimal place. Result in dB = -12.6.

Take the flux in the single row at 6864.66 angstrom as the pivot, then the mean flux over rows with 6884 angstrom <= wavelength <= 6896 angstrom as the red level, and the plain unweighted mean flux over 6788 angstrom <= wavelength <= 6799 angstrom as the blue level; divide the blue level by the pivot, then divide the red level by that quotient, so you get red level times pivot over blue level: 1.12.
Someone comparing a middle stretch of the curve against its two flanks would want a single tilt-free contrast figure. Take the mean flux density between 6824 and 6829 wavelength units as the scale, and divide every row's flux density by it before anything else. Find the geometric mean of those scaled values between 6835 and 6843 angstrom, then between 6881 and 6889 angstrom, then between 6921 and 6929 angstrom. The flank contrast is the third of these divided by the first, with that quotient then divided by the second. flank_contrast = 1.04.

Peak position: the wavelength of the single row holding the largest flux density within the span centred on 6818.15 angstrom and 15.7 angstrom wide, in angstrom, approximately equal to 6825.26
